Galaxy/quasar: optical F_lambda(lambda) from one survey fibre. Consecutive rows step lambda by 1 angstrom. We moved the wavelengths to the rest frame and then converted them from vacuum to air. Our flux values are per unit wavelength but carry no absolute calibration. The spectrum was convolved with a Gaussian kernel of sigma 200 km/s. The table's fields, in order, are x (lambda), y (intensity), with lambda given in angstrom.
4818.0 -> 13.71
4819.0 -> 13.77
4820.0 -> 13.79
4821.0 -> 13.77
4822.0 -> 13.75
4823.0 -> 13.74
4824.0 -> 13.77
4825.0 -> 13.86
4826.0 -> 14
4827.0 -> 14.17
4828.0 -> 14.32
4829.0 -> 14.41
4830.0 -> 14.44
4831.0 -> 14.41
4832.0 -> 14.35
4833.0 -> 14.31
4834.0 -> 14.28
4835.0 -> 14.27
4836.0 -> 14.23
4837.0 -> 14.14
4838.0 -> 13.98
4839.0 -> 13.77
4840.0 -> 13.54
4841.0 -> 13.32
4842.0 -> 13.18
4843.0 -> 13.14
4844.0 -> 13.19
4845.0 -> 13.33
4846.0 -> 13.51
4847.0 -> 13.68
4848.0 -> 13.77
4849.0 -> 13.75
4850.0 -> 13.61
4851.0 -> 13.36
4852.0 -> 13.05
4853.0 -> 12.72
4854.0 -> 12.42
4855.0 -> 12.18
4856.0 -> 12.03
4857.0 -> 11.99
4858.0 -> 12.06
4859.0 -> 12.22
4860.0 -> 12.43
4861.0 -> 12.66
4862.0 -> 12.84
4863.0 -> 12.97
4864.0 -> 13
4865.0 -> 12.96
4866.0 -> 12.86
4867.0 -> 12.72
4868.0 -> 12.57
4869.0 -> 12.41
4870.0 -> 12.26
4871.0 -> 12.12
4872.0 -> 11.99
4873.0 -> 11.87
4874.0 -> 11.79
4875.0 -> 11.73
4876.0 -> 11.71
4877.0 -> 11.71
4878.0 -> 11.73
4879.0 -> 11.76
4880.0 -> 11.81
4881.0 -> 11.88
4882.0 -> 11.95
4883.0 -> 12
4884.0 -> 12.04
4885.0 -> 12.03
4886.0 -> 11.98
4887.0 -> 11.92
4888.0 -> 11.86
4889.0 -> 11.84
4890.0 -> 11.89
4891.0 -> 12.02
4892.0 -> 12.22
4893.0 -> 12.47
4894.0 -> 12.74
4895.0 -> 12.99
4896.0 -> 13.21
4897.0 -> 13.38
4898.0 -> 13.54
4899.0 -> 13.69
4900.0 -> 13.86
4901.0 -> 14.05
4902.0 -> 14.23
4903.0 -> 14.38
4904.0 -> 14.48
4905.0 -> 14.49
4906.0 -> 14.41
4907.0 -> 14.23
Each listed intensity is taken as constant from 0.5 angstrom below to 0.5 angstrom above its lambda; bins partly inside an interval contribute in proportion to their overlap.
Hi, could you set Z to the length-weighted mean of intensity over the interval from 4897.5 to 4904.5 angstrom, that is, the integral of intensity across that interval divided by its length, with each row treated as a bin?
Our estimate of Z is 14.0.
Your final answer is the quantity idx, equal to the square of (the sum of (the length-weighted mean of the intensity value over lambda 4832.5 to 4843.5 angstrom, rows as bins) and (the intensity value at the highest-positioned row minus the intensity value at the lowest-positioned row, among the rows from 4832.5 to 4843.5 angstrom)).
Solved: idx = 160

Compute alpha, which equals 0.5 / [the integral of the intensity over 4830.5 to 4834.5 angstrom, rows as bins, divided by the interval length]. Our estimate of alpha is 0.0349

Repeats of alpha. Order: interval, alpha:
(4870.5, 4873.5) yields 0.0417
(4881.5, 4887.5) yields 0.0417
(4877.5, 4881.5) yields 0.0424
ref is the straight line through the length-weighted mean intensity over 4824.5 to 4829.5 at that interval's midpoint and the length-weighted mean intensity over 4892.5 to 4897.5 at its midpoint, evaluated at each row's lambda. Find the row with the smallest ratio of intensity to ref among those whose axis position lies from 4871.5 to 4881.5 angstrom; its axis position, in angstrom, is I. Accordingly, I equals 4876.0 angstrom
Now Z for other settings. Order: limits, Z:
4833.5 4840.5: 14.0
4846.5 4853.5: 13.4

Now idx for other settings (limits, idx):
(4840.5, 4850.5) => 189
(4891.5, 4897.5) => 196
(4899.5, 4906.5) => 220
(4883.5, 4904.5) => 235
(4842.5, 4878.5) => 126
